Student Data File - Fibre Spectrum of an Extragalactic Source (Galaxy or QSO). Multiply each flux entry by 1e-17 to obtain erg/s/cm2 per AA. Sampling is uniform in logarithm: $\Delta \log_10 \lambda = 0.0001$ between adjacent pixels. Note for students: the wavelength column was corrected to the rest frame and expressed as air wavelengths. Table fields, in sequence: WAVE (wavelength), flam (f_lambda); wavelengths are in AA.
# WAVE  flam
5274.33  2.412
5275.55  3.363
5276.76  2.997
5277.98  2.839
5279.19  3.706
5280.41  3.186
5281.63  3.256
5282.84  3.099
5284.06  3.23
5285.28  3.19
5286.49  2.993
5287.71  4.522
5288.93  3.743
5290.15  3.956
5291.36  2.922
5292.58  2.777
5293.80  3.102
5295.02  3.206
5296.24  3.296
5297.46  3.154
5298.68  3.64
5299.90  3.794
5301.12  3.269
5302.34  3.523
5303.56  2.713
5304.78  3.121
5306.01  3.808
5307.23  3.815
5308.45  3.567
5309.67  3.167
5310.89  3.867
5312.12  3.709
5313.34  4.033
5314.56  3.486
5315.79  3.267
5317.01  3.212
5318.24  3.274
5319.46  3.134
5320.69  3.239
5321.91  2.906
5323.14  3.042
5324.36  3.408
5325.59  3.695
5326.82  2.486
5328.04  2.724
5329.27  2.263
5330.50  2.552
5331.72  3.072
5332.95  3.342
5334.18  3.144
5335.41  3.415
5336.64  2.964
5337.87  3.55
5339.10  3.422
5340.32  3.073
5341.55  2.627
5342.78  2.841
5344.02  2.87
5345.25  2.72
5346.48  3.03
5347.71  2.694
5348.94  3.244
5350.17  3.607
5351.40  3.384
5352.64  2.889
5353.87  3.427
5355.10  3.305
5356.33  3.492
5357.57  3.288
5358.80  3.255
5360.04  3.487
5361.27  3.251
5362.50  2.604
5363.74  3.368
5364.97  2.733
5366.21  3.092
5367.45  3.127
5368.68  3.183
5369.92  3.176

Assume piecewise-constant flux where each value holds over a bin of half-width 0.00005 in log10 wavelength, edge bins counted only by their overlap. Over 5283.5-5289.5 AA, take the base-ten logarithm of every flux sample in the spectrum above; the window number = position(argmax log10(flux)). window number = 5287.71 AA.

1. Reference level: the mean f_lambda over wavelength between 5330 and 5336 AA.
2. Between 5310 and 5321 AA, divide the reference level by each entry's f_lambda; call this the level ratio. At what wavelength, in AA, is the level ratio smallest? 5313.34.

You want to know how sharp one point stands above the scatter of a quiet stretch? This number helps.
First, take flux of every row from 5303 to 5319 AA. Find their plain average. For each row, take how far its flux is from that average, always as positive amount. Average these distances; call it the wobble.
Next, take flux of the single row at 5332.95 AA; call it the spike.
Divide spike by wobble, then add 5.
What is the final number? 15.7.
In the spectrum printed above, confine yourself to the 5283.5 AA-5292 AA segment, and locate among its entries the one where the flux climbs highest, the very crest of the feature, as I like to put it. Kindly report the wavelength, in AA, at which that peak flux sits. 5287.71 AA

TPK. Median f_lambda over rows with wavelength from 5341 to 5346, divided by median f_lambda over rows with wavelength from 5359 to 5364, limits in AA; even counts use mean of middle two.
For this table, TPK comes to 0.84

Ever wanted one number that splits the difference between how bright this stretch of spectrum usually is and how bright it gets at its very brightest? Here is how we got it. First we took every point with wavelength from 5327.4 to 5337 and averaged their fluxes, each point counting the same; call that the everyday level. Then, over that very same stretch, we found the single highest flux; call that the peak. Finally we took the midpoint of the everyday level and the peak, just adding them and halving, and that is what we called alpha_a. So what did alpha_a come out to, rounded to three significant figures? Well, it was 3.17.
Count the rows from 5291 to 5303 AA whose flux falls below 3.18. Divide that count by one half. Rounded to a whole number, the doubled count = 8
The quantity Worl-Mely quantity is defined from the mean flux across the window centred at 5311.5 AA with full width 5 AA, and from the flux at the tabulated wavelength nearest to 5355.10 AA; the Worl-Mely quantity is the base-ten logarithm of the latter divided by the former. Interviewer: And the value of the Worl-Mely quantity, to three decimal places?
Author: -0.048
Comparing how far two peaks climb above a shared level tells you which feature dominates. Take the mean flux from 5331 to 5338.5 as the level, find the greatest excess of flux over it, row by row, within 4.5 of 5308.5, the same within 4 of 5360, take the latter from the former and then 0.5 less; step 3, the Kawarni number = -0.1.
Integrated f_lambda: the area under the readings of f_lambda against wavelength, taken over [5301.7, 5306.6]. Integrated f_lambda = 16.1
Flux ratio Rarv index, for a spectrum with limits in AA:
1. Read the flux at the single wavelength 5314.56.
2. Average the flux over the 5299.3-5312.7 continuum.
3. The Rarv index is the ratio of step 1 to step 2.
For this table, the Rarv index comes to 1.00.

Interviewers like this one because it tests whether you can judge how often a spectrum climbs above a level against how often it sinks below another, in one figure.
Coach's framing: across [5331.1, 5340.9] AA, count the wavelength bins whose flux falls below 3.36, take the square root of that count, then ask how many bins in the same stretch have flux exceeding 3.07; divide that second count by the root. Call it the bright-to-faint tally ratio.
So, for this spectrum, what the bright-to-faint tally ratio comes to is 3.1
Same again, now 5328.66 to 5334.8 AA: 1.3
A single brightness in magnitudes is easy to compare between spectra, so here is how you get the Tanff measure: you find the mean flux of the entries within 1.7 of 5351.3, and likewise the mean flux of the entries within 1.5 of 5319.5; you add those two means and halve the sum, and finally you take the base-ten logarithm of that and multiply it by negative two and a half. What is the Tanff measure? -1.28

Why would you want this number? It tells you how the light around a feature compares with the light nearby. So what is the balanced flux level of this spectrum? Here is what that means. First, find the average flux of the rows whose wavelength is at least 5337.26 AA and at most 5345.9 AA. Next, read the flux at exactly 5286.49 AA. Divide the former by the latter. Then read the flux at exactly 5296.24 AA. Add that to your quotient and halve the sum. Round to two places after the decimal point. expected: 2.15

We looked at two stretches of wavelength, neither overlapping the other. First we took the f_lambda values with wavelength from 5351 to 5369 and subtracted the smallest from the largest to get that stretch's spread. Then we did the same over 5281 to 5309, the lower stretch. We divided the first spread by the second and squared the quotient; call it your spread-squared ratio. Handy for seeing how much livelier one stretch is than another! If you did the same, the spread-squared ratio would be 0.24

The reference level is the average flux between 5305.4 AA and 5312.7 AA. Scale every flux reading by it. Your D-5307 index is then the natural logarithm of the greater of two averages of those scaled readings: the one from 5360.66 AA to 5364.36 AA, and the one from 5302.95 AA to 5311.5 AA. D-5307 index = -0.06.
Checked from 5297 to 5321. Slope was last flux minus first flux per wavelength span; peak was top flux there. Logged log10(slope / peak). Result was -3.0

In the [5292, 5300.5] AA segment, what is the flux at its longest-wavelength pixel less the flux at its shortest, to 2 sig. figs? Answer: 1.0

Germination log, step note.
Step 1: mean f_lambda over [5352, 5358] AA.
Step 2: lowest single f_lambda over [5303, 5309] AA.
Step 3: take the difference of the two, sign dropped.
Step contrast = 0.6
